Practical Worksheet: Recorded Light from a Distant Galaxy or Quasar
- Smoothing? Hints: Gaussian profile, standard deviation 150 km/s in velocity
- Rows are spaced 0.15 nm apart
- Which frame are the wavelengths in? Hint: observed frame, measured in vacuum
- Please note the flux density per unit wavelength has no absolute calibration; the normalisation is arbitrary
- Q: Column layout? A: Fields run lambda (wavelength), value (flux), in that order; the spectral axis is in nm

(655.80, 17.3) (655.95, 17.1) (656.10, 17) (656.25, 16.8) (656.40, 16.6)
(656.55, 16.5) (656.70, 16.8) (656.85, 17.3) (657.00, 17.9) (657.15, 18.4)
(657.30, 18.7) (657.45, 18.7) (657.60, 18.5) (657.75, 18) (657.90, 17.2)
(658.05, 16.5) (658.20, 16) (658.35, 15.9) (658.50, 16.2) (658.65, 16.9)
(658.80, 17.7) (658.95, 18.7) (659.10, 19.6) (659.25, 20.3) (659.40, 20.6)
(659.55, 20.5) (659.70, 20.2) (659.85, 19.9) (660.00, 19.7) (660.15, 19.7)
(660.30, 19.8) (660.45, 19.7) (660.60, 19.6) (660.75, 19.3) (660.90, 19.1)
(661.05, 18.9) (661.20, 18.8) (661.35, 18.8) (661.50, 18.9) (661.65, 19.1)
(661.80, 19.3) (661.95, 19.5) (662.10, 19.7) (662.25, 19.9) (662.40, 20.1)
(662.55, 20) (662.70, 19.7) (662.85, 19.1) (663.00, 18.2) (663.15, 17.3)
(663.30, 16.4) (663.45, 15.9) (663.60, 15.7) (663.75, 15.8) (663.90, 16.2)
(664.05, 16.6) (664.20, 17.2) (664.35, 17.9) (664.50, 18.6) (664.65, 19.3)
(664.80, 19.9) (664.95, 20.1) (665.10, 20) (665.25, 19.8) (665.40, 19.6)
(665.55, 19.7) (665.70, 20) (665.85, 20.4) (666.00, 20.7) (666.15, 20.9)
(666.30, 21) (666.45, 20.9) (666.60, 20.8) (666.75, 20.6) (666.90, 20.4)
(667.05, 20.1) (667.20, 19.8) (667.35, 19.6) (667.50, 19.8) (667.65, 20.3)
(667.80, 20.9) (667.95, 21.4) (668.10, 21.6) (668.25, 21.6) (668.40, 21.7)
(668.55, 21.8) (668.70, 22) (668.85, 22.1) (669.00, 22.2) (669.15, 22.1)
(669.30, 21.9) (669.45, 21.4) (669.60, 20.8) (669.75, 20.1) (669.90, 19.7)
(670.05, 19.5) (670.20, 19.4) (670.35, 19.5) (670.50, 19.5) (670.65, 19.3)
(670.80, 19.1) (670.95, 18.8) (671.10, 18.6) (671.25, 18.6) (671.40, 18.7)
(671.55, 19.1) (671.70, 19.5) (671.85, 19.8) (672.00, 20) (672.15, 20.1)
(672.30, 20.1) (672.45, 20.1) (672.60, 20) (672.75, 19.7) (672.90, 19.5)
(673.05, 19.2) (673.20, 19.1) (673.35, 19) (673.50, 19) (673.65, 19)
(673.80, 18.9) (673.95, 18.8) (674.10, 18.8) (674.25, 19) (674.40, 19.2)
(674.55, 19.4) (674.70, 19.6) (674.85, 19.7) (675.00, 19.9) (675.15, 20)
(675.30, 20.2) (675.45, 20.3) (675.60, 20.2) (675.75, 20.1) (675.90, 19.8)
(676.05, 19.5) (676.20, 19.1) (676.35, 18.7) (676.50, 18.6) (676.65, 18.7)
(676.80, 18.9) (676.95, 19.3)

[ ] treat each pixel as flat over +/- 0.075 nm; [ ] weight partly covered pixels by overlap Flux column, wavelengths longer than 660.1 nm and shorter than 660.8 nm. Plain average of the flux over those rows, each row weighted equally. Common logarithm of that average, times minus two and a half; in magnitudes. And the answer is -3.23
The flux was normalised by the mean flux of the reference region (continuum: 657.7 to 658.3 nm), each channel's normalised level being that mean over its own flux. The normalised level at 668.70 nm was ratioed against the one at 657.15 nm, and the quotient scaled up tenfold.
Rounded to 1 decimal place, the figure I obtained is 8.4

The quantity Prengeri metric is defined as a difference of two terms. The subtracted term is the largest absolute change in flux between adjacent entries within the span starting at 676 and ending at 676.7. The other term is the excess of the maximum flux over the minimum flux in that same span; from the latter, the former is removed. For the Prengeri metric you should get 0.50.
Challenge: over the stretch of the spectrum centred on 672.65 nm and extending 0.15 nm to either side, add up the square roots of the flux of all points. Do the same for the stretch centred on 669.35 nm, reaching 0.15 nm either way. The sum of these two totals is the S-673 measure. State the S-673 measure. 18.2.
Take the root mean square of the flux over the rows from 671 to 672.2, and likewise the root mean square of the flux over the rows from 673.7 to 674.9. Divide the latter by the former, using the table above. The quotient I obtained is 0.99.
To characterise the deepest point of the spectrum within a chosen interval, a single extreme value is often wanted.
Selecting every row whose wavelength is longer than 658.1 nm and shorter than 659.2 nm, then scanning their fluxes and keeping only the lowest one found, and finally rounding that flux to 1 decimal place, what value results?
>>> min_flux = 15.9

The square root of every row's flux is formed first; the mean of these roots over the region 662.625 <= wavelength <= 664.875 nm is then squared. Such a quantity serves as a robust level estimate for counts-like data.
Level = 17.6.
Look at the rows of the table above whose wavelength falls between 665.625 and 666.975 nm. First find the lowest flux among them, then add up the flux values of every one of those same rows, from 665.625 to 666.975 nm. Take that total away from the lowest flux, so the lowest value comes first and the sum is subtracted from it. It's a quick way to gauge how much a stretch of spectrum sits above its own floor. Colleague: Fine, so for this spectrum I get -166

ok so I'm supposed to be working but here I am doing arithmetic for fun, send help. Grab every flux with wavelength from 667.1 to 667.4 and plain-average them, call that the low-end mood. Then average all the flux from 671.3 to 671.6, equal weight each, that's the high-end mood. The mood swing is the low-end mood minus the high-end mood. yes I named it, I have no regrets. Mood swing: 1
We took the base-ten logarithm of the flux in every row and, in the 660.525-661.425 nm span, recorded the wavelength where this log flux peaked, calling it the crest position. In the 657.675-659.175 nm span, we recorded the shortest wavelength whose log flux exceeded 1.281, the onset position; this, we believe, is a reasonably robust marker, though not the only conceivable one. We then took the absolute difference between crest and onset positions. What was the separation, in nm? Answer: 1.50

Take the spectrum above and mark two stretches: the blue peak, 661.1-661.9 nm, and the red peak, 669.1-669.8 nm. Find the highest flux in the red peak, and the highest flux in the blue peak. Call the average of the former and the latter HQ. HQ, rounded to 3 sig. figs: 20.7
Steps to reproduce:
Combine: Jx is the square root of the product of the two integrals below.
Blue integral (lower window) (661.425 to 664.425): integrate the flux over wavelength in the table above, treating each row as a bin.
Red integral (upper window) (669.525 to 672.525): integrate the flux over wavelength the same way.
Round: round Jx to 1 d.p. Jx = 56.4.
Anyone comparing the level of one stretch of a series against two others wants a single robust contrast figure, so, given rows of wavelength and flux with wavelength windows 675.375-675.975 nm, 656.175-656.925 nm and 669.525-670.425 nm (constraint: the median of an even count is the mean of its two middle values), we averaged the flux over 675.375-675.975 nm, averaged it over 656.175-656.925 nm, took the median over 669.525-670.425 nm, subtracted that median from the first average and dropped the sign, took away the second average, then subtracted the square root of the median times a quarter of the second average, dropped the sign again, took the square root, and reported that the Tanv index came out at 5.0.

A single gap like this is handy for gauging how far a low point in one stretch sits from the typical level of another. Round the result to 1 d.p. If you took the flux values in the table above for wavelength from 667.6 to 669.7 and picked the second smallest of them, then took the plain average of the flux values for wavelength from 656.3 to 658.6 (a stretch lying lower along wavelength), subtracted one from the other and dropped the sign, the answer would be 3.5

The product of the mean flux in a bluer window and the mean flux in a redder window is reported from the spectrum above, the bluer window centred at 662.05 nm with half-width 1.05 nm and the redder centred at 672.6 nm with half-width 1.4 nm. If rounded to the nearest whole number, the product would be 374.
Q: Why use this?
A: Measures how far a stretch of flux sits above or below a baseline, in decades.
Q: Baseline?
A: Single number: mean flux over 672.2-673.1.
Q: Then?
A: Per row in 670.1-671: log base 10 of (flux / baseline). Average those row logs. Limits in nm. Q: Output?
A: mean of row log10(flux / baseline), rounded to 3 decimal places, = -0.011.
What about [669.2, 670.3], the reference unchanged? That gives 0.013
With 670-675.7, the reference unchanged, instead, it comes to -0.008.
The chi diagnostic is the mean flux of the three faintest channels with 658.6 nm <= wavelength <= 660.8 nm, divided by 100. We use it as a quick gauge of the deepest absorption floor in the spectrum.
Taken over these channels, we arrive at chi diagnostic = 0.178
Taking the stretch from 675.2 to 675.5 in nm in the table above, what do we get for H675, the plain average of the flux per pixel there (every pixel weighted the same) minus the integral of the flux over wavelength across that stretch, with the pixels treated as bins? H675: 14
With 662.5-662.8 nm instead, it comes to 14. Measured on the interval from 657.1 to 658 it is 2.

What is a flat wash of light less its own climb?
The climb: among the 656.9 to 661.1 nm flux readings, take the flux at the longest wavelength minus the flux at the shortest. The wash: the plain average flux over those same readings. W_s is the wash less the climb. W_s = 18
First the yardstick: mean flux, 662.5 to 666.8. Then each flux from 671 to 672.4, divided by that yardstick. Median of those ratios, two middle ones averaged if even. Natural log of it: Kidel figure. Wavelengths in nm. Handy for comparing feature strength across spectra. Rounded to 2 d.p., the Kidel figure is 0.03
